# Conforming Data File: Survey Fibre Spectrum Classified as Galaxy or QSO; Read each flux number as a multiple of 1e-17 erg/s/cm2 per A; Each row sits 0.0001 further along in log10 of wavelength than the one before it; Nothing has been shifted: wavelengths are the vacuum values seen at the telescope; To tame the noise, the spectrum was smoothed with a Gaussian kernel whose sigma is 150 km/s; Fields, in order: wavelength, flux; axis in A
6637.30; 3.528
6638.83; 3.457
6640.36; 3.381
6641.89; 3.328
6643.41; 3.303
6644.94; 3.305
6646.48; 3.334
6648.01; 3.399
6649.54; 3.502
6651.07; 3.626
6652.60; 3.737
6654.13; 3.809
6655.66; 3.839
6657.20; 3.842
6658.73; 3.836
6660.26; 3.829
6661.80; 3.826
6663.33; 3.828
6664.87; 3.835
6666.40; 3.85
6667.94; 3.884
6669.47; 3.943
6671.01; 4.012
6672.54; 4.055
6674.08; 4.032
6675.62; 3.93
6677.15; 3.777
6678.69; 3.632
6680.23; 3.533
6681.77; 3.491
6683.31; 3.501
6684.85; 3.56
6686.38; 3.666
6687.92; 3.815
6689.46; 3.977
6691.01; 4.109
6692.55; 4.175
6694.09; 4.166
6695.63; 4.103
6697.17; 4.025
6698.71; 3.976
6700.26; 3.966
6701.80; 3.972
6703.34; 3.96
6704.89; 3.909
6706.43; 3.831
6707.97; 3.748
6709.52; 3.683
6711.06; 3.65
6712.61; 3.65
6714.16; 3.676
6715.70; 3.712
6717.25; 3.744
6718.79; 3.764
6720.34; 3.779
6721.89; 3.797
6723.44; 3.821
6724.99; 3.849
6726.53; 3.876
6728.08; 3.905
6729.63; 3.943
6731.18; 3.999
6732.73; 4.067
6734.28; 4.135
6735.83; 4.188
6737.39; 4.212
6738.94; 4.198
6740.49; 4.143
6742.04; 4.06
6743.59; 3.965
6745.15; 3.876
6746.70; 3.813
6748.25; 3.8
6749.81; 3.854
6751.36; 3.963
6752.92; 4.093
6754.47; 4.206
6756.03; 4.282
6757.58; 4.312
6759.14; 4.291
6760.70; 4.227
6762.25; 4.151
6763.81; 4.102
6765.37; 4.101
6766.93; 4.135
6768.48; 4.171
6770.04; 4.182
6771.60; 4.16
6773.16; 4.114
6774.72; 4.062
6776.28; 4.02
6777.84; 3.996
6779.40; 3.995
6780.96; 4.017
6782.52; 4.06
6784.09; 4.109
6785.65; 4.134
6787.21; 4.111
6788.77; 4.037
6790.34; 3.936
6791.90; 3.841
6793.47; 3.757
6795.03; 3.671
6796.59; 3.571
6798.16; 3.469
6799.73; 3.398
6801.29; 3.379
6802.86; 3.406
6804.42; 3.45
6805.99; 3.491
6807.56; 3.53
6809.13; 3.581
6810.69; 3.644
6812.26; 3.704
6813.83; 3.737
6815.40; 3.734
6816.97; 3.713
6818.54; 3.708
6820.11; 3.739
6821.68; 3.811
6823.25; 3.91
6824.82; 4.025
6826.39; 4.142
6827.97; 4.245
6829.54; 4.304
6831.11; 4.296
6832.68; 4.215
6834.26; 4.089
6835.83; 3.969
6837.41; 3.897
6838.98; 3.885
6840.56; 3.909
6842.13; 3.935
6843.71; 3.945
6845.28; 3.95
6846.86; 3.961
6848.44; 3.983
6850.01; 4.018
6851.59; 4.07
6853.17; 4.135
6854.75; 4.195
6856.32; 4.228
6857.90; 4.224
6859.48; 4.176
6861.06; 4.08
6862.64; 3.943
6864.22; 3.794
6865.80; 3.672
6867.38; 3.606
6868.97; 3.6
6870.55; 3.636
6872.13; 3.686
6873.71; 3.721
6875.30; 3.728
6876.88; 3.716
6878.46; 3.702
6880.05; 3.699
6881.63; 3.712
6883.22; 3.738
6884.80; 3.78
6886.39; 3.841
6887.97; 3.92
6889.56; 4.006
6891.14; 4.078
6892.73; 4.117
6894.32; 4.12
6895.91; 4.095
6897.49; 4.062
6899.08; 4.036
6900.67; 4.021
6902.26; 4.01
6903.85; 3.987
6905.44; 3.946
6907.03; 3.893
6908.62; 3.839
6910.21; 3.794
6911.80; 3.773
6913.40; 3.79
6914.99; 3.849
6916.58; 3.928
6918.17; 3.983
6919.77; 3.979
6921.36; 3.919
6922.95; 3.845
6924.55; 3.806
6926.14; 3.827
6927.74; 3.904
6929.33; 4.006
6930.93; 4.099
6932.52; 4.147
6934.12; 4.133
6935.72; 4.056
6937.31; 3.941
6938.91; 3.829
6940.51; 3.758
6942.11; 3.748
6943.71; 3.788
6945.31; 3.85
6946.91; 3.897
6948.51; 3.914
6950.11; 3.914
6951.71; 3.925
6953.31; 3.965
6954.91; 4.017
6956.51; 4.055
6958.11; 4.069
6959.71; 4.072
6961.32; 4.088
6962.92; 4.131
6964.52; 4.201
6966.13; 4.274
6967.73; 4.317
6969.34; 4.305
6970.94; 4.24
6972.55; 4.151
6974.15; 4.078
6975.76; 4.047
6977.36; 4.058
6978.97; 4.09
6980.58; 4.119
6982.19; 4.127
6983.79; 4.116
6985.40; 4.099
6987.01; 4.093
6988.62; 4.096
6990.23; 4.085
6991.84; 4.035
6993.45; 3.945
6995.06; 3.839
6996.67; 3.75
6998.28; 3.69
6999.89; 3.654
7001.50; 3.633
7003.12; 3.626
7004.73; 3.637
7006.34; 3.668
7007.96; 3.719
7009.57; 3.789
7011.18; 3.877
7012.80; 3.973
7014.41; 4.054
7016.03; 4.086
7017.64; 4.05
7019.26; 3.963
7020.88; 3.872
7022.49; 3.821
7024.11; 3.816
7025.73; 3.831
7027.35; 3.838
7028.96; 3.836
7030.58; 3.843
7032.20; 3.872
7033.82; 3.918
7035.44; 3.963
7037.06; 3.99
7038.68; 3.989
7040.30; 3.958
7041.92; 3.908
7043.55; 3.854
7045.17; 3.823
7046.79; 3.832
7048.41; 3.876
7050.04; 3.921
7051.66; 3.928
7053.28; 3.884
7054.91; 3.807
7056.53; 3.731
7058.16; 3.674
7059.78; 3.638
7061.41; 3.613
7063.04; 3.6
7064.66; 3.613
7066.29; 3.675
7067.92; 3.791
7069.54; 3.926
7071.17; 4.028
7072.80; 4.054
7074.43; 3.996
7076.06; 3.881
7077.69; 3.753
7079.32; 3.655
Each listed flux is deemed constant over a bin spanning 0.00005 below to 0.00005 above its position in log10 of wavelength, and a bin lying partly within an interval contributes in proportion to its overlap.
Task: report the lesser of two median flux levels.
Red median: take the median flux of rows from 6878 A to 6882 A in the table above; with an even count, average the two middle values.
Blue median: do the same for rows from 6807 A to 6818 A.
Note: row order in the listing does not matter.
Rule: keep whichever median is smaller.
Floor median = 3.70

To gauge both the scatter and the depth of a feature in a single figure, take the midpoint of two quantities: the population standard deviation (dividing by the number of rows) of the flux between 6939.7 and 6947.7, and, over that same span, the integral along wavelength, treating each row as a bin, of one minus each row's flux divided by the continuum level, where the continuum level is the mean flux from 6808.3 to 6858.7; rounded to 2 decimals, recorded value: 0.19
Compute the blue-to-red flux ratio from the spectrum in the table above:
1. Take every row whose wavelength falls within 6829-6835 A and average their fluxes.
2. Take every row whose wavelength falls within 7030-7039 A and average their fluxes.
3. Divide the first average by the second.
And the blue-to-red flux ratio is 1.08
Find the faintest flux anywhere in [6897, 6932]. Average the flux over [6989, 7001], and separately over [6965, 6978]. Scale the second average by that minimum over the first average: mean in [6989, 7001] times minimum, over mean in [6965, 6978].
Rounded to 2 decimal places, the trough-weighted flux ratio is 3.48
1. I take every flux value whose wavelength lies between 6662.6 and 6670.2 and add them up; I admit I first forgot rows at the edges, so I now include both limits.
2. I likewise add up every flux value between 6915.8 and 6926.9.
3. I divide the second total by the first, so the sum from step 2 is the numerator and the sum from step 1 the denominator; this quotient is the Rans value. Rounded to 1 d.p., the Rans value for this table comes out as 1.4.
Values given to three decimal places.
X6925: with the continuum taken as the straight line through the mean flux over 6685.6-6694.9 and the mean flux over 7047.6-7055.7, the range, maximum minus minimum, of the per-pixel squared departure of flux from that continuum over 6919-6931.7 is 0.033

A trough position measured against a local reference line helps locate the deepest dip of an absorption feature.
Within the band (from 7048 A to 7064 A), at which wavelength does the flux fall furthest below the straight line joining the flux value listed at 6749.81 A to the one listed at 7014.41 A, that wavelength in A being 7063.04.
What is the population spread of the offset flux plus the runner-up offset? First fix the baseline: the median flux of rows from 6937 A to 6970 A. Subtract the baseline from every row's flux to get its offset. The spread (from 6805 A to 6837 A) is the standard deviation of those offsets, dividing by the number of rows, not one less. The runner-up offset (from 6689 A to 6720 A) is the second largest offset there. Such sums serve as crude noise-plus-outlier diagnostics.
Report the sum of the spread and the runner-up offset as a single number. 0.46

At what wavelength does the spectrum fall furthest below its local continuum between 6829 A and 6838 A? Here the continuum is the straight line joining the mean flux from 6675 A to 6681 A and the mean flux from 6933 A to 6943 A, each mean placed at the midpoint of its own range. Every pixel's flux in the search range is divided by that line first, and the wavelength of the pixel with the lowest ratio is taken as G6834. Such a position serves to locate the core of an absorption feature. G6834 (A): 6837.41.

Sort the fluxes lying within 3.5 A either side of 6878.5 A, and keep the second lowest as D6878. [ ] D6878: 3.702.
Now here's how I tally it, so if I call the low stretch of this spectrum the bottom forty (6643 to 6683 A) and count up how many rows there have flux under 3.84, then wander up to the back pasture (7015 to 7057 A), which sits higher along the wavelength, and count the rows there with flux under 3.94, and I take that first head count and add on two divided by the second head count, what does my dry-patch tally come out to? 18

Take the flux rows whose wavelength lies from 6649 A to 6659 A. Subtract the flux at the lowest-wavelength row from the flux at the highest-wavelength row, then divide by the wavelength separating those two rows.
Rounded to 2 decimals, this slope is 0.04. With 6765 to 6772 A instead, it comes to 0.01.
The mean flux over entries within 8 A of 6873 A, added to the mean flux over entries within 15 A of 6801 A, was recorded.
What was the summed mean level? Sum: 7.3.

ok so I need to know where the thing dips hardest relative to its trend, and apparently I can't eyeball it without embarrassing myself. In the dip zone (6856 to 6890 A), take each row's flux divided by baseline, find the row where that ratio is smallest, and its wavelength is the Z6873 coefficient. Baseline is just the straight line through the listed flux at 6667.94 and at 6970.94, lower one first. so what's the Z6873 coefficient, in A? 6868.97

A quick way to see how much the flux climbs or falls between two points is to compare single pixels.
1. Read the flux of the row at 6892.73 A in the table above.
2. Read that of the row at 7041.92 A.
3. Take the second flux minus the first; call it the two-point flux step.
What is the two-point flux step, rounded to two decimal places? -0.21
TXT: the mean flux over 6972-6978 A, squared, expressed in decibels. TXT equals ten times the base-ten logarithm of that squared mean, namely 12.2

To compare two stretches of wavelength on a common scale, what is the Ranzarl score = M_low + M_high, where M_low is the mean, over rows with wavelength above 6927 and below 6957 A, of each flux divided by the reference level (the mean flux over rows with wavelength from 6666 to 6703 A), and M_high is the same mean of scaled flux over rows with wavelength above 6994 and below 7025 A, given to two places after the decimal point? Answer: 2.00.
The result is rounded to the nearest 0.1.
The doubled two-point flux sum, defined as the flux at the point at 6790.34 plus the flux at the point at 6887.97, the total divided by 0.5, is 15.7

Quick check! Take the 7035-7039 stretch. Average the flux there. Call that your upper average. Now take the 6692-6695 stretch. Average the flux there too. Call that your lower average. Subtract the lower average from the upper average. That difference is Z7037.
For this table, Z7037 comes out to -0.19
